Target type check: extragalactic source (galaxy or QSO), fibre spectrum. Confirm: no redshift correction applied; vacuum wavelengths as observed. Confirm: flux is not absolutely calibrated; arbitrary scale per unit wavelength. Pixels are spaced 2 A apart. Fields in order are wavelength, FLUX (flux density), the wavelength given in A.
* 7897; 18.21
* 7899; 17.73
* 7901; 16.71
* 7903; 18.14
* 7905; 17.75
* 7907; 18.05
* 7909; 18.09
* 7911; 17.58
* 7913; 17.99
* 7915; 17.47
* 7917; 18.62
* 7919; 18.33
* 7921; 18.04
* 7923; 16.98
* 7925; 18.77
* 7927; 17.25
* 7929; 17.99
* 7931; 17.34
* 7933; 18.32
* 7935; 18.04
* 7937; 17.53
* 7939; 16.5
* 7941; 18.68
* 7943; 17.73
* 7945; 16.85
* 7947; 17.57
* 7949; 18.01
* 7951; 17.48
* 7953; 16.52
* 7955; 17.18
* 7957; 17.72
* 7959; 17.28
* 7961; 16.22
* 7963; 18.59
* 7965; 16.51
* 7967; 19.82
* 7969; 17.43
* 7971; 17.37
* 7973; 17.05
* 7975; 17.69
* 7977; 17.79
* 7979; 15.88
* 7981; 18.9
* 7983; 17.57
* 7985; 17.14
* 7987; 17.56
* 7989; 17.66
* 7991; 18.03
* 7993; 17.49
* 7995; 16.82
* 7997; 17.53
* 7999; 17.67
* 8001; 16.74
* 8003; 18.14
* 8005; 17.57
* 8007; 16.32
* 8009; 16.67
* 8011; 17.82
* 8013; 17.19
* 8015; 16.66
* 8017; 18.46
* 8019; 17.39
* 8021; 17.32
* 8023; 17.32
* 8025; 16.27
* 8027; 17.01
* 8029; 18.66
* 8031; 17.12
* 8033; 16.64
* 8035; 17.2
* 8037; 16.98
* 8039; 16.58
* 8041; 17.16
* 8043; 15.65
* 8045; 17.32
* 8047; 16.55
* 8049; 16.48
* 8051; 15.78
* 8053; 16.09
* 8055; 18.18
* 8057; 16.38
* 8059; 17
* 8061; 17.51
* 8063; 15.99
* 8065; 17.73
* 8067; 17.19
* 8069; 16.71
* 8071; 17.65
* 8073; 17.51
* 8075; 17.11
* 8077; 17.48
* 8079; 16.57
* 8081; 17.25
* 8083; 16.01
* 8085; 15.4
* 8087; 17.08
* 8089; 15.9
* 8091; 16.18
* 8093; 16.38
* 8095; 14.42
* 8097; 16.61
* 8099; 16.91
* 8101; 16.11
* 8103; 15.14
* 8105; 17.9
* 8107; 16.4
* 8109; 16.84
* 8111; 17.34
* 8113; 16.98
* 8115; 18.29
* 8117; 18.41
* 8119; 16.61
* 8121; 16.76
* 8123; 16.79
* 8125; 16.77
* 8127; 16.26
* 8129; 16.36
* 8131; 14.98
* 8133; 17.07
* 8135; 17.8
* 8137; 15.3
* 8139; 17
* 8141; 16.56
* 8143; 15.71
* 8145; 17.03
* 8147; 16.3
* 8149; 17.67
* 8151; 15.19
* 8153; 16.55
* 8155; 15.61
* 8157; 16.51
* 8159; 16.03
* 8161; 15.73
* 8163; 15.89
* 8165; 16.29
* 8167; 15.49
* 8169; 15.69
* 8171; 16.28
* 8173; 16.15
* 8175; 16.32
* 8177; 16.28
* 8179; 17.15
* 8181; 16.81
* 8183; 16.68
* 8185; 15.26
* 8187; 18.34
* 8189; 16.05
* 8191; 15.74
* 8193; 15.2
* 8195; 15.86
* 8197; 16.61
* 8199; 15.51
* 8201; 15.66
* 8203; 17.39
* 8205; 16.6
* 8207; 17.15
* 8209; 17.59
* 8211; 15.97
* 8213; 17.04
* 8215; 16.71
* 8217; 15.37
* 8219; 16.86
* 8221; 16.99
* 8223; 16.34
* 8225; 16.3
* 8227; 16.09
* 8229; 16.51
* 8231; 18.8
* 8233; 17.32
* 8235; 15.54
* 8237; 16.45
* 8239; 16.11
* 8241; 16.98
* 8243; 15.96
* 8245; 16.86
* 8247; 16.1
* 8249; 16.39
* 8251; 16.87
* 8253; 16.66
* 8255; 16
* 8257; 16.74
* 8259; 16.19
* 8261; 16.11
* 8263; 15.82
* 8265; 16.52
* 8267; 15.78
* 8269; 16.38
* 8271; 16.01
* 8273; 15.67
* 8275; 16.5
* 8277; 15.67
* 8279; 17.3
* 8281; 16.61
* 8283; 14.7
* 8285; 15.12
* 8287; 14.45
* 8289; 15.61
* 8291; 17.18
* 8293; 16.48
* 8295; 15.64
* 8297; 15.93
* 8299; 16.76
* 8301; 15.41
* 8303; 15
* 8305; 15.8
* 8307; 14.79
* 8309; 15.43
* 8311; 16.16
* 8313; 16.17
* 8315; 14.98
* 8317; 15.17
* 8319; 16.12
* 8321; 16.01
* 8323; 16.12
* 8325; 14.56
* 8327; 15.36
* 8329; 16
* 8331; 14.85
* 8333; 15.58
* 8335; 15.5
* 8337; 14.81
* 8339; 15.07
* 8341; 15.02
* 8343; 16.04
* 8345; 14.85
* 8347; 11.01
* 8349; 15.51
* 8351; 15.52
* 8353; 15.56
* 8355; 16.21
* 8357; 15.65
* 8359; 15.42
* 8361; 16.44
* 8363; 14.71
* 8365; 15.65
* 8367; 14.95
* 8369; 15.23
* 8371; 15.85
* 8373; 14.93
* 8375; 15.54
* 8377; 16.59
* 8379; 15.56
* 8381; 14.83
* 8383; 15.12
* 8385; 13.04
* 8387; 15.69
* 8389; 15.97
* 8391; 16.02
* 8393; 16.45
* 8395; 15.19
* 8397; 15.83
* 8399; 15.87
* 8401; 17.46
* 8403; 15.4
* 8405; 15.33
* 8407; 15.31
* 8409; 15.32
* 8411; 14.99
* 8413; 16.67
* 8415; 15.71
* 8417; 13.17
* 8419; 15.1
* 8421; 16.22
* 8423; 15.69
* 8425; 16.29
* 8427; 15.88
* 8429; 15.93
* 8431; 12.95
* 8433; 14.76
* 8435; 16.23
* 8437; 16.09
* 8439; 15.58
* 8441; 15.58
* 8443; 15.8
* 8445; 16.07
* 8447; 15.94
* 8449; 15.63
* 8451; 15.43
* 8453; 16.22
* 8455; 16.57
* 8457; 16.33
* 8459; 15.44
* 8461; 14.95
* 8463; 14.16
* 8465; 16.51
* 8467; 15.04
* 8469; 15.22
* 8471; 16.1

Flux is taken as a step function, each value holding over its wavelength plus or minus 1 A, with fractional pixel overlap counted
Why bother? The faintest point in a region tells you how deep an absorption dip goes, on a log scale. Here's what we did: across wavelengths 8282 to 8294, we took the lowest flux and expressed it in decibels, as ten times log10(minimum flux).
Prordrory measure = 11.60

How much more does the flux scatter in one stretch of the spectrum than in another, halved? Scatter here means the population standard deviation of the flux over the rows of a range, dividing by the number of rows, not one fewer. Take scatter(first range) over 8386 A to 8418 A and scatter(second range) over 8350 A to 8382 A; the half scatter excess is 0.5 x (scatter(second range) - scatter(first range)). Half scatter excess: -0.18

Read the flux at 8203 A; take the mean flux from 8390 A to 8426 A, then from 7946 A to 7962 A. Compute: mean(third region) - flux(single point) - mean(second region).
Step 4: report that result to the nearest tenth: -15.8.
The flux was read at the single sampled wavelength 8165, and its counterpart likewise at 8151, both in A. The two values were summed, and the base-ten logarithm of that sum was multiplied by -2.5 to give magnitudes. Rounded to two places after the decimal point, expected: -3.75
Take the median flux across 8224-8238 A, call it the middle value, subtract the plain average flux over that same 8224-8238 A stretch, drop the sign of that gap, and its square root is 0.52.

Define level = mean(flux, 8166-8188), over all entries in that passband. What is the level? 16.4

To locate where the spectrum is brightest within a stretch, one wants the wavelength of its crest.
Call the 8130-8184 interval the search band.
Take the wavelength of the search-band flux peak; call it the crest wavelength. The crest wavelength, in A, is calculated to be 8135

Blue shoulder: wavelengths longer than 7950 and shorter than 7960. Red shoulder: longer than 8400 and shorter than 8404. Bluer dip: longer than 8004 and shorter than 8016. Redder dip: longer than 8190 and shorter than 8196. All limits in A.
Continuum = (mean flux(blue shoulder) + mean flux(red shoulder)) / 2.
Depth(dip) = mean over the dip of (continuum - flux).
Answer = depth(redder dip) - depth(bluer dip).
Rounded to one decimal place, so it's 1.4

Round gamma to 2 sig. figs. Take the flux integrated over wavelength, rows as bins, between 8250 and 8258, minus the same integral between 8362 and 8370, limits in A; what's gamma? 11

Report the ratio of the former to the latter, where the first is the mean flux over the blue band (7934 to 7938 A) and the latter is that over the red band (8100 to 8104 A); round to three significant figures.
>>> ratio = 1.14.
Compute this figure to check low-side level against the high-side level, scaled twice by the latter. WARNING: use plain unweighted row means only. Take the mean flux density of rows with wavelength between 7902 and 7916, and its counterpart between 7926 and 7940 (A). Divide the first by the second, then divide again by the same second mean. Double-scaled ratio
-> 0.058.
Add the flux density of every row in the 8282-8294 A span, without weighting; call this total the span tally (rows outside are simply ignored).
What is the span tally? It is 94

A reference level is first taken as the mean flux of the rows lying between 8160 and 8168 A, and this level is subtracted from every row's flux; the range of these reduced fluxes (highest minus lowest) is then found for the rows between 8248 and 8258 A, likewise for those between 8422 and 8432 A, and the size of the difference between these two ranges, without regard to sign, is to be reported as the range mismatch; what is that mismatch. 2.5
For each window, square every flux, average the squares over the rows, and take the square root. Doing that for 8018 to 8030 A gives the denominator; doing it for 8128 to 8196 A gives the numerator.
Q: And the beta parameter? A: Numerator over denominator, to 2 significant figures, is 0.94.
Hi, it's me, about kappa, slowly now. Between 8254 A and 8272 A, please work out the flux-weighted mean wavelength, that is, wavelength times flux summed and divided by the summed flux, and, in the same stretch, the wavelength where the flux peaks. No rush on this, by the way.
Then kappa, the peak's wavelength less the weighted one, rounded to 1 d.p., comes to -6.0 A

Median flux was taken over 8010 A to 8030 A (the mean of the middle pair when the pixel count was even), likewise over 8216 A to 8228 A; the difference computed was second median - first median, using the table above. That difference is -1.0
